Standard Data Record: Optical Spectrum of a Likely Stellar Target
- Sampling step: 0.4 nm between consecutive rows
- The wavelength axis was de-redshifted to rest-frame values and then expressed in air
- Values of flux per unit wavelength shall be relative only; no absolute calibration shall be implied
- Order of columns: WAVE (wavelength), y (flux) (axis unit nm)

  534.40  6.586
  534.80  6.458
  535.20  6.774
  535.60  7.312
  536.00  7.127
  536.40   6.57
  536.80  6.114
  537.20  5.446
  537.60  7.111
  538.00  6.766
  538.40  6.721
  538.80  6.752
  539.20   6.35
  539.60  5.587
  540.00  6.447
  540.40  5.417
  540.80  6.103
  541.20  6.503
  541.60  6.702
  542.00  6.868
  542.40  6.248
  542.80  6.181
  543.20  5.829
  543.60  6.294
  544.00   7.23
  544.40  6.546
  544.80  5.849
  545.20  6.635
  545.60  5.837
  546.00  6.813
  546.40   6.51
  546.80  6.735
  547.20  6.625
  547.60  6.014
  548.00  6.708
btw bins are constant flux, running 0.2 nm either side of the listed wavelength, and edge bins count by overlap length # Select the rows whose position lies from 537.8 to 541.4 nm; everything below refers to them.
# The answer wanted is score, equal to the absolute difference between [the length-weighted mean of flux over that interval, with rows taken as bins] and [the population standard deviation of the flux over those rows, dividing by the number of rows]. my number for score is 5.82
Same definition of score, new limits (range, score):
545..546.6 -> 6.08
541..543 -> 6.24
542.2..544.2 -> 5.89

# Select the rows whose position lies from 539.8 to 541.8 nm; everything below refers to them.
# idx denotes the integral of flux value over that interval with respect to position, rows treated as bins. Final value 12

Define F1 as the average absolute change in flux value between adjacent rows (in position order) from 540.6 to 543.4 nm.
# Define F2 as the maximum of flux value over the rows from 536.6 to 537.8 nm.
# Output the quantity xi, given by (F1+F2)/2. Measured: 3.71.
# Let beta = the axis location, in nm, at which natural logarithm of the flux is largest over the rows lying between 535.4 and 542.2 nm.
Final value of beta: 535.60 nm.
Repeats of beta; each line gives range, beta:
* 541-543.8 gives 542.00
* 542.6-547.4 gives 544.00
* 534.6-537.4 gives 535.60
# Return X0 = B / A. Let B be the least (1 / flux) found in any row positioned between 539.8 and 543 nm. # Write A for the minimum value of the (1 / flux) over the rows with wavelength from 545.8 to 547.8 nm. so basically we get 0.99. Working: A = 0.147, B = 0.146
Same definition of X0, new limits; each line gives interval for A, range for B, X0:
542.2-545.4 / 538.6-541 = 1.07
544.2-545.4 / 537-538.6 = 0.93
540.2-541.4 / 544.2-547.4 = 0.95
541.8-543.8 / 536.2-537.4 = 1.05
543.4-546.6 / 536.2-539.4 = 1.02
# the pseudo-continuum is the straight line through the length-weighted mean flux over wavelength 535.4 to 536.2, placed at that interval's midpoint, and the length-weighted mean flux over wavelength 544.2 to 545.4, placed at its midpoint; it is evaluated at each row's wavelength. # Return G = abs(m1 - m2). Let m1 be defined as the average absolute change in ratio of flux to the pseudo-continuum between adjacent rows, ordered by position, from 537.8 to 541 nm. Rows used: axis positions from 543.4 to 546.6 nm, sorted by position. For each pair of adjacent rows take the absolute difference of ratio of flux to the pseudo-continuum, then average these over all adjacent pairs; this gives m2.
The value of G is 0.037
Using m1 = 0.079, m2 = 0.116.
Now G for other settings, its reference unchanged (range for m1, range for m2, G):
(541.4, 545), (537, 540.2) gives 0.008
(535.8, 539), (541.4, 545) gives 0.002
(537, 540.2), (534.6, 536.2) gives 0.034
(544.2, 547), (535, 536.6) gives 0.043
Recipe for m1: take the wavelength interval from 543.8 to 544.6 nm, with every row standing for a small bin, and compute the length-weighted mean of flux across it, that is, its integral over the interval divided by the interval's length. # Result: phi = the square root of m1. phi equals 2.62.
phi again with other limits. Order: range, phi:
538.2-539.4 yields 2.57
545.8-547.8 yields 2.56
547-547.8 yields 2.51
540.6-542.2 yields 2.56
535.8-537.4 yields 2.51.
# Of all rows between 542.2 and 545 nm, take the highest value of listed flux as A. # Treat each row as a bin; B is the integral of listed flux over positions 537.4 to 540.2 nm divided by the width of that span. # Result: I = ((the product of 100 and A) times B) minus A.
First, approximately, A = 7.23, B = 6.53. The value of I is 4716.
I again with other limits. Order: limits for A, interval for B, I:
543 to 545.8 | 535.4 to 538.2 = 4790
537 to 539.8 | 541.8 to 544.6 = 4584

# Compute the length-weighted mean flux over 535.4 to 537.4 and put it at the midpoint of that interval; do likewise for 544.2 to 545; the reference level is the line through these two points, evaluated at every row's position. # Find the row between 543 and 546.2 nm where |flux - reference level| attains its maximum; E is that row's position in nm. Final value 544.00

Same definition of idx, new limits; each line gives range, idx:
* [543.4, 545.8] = 15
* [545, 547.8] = 18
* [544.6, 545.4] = 5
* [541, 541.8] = 5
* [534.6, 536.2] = 11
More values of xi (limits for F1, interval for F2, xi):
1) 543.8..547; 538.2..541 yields 3.70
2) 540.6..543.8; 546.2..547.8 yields 3.53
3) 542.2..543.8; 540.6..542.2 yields 3.58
